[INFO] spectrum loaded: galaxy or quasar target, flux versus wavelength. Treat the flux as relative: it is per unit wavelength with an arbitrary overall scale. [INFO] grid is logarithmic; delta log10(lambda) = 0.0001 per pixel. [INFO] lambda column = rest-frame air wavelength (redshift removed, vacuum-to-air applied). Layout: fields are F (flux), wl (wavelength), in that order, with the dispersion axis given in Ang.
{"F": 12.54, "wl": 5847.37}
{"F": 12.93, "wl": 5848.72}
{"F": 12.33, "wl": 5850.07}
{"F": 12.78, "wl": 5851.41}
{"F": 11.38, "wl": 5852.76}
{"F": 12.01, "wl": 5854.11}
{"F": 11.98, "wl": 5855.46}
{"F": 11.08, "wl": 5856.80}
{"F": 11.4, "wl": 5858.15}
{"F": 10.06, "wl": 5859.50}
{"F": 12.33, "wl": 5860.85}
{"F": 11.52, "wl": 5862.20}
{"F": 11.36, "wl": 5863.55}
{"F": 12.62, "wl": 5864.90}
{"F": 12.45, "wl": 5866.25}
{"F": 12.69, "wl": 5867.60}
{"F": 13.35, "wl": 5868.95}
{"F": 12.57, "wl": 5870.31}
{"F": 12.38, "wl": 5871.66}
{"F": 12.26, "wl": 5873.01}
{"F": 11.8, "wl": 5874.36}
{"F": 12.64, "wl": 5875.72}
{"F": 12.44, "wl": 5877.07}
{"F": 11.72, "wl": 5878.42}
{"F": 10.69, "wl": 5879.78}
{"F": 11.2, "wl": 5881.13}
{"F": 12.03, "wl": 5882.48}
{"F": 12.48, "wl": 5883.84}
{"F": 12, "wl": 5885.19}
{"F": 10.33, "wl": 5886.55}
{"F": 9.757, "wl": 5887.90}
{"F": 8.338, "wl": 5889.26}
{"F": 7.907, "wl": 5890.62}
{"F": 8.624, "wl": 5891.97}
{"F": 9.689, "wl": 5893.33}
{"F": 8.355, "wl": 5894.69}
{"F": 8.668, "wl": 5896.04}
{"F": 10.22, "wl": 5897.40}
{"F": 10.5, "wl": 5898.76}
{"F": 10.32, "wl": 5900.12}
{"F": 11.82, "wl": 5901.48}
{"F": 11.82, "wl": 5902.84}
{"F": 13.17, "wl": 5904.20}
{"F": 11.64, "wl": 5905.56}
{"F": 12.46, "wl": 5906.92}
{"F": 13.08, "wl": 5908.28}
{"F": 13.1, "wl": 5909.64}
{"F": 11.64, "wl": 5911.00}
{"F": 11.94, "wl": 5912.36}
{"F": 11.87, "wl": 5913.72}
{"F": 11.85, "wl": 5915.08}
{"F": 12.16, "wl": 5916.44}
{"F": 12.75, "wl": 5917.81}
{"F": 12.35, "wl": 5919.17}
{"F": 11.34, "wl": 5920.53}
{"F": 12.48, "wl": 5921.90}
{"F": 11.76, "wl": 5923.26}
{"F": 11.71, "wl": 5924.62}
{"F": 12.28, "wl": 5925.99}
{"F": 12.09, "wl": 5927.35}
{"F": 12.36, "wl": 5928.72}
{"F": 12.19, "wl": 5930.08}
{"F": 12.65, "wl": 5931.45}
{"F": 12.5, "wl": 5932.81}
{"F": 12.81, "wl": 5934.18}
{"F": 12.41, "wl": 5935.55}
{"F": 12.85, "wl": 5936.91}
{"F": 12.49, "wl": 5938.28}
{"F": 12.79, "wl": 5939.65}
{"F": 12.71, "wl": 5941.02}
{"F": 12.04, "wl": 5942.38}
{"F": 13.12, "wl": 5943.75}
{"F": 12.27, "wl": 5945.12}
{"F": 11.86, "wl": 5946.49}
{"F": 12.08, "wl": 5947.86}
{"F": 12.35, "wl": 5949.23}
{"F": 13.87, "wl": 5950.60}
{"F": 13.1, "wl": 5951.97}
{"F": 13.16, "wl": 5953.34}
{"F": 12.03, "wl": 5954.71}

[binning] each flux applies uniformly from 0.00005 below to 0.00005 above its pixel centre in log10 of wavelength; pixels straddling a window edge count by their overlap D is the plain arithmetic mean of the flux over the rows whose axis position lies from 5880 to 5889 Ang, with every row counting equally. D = 11.3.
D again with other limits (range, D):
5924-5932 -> 12.2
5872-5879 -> 12.2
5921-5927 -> 12.1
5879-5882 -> 10.9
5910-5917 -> 11.9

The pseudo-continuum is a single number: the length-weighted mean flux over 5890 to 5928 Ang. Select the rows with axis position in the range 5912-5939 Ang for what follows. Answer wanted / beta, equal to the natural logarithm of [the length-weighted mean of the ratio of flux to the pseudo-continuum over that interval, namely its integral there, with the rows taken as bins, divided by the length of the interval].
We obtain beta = 0.08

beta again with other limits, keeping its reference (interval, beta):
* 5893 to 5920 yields 0.01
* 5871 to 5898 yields -0.06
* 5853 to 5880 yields 0.05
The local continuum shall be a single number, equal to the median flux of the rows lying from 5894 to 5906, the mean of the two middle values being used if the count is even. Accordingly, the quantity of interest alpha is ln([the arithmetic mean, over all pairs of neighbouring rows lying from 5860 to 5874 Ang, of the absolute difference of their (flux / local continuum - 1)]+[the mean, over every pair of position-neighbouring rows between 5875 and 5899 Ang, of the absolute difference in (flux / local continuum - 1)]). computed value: -2.10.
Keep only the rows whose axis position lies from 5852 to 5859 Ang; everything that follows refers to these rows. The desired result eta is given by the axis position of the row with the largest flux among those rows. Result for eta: 5854.11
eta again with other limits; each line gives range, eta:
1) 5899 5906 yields 5904.20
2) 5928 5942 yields 5936.91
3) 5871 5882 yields 5875.72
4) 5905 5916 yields 5909.64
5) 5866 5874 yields 5868.95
